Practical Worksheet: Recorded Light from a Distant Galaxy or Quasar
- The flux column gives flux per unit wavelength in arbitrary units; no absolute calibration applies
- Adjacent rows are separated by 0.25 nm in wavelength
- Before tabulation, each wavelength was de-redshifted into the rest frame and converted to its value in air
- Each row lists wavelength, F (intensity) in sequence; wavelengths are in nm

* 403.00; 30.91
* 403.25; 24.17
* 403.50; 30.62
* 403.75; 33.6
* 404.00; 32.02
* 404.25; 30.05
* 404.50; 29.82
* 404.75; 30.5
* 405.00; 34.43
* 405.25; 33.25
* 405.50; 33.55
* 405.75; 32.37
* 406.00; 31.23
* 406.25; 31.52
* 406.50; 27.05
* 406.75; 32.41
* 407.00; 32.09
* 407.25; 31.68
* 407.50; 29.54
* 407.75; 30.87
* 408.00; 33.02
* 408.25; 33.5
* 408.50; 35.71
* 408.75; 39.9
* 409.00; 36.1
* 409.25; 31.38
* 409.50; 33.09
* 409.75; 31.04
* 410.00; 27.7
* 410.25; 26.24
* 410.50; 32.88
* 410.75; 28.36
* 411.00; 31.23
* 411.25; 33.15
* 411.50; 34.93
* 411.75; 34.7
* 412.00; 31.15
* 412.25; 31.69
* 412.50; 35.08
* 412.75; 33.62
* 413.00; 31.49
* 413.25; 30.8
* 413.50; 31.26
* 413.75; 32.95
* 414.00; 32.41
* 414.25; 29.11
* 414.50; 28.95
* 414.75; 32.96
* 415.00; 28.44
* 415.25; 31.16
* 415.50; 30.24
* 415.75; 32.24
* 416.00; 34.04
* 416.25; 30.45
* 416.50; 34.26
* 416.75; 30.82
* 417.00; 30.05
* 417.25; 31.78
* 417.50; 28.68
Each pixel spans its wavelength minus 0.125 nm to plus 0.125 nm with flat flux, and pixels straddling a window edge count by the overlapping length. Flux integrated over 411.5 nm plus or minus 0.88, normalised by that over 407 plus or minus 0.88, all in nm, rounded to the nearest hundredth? 1.05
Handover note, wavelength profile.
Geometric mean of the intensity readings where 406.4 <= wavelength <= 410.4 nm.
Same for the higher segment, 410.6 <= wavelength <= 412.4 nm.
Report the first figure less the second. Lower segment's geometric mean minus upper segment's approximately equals -0.3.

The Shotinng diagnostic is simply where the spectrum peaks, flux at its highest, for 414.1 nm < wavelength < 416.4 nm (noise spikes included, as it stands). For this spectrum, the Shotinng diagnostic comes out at 416.00 nm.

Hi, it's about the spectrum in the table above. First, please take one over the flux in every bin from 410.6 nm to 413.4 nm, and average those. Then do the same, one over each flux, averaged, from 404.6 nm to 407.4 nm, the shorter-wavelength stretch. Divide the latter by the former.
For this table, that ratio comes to 1.02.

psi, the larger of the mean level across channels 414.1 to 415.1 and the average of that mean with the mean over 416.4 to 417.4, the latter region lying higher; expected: 30.8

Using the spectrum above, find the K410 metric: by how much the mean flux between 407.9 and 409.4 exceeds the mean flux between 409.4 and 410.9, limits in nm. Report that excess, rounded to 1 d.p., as 5.1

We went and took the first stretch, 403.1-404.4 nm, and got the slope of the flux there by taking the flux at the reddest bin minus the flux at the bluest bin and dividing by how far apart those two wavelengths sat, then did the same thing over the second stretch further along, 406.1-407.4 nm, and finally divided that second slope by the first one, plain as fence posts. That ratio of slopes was 0.0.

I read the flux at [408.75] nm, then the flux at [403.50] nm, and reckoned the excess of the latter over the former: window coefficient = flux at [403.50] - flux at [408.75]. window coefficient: -9.3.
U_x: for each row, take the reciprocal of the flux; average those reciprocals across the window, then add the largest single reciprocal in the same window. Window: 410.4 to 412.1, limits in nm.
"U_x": 0.0663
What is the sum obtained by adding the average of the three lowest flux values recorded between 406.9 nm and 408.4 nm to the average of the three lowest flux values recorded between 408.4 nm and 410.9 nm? 58.1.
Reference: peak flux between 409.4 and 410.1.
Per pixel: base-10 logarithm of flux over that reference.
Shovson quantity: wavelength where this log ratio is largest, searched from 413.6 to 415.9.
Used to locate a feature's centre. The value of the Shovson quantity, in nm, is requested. 414.75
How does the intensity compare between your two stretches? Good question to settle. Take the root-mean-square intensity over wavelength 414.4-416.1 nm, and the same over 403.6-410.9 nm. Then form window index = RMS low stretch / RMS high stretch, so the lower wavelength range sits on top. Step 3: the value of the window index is 1.03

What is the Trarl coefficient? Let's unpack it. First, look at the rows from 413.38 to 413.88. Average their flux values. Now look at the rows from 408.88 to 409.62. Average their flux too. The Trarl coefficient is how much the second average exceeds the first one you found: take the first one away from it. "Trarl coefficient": 1.4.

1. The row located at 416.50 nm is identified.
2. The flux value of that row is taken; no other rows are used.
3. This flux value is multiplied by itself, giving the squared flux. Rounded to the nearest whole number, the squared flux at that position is 1174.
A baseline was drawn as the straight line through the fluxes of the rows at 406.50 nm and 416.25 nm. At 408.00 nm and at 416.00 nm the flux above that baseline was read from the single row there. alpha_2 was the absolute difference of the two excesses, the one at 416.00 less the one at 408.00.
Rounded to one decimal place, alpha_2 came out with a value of 1.8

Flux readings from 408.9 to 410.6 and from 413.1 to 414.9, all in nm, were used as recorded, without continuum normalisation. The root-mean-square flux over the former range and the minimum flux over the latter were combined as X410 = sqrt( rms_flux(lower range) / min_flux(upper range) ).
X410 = 1.041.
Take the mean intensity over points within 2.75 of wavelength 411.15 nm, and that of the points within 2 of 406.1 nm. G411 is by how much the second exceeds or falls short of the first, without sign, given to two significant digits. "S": 1.0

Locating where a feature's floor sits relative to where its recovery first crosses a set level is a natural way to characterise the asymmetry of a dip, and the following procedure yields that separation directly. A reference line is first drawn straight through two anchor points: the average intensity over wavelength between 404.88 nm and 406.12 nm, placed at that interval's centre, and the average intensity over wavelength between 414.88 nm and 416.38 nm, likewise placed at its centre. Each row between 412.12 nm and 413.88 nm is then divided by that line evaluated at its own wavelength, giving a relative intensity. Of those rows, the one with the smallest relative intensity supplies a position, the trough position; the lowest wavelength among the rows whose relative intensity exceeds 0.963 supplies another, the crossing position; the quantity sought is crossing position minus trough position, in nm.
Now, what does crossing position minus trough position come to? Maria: -1.00 nm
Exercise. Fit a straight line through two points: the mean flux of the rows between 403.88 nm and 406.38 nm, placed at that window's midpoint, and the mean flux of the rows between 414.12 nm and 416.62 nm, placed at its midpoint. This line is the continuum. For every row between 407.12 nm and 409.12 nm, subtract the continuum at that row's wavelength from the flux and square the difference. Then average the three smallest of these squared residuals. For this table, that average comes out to 0.83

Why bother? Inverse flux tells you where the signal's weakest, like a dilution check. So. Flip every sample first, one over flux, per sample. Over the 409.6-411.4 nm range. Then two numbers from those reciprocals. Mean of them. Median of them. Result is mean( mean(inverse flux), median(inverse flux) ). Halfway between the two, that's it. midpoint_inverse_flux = 0.0328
